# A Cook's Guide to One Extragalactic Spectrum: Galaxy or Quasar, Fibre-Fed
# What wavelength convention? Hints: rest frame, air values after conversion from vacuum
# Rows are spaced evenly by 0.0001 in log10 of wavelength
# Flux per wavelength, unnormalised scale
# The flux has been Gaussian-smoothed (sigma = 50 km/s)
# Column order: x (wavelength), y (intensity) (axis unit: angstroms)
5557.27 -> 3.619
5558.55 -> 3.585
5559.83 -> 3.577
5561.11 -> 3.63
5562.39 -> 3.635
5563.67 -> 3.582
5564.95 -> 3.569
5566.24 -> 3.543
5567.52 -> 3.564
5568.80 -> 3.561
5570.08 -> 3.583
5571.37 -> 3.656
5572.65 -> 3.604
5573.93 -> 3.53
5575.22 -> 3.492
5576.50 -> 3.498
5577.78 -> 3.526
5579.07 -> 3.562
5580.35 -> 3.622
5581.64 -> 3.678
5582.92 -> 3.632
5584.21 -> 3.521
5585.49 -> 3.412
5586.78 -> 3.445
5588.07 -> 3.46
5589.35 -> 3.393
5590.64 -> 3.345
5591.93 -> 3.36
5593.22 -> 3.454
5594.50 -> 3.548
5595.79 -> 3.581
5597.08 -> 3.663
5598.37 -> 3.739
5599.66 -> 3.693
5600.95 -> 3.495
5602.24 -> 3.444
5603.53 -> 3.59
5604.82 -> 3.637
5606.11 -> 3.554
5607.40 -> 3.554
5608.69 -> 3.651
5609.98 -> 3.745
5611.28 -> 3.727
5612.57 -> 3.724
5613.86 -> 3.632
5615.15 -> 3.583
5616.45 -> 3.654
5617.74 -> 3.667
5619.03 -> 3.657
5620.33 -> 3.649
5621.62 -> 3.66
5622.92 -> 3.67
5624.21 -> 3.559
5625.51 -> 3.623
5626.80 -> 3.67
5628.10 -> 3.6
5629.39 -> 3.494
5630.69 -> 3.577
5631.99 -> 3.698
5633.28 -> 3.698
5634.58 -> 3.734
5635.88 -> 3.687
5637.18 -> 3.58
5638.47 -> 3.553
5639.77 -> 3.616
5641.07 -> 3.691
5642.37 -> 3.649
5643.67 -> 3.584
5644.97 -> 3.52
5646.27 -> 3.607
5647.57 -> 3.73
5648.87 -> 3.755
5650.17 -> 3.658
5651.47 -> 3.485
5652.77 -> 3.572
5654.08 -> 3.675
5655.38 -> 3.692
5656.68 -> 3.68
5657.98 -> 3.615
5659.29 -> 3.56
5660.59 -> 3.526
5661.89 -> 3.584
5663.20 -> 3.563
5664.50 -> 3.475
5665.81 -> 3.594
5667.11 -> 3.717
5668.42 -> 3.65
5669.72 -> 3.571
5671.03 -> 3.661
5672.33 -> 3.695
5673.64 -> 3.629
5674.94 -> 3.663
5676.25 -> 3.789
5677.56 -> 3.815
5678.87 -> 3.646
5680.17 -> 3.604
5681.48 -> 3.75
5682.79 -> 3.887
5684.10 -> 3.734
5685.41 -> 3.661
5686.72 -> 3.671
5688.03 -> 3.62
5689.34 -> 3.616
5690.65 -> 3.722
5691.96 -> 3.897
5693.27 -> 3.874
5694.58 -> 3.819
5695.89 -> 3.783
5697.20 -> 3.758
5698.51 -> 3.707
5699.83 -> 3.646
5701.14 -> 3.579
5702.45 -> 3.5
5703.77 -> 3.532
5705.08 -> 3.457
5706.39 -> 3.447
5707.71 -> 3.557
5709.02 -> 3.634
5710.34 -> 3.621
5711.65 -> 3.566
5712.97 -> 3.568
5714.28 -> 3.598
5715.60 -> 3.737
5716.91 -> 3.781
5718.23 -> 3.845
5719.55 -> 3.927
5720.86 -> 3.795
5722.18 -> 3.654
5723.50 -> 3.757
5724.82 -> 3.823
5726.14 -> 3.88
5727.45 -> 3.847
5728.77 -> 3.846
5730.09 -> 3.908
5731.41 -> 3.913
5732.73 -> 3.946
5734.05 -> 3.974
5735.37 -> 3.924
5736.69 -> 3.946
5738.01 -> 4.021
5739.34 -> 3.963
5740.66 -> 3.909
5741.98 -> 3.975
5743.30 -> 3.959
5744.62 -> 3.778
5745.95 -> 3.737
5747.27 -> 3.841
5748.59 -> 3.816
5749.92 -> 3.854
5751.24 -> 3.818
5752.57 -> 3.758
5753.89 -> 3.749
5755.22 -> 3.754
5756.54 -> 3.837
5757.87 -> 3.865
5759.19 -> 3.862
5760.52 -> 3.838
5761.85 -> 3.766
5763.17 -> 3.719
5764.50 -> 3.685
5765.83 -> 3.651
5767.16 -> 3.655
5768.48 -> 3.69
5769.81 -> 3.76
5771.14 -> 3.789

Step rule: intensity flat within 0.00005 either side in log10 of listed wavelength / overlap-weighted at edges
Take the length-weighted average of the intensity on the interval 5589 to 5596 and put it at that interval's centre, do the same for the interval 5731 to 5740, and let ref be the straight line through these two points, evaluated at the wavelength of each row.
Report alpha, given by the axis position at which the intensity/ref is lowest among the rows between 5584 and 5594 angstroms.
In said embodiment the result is 5590.64 angstroms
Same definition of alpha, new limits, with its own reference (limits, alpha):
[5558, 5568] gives 5566.24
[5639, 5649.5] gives 5644.97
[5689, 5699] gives 5689.34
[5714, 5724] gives 5714.28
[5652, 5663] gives 5660.59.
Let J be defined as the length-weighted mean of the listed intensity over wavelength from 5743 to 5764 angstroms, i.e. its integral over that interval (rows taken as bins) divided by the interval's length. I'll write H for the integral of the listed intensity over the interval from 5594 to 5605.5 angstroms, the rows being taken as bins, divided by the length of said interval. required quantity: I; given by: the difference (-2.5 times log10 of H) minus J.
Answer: -5.20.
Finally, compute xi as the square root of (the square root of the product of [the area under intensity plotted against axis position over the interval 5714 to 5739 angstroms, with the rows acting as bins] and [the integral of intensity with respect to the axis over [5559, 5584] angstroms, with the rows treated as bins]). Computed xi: 9.64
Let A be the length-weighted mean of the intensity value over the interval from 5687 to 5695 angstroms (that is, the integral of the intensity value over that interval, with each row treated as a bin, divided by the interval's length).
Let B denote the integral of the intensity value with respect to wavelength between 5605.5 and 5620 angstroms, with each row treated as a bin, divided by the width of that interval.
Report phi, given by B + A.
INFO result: 7.40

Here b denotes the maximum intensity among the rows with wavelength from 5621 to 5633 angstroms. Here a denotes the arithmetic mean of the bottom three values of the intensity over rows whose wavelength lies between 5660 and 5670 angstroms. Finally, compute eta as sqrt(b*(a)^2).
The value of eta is 6.8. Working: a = 3.52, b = 3.698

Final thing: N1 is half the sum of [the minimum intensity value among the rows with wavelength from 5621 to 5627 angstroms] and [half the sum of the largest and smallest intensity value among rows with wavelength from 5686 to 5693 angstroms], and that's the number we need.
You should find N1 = 3.66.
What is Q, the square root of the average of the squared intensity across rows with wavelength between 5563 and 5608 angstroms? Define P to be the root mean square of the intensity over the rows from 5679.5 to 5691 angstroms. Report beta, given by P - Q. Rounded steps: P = 3.70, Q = 3.55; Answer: 0.15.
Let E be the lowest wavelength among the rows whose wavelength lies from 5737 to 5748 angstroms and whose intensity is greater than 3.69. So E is 5738.01 angstroms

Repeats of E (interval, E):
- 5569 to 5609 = 5598.37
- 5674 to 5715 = 5676.25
